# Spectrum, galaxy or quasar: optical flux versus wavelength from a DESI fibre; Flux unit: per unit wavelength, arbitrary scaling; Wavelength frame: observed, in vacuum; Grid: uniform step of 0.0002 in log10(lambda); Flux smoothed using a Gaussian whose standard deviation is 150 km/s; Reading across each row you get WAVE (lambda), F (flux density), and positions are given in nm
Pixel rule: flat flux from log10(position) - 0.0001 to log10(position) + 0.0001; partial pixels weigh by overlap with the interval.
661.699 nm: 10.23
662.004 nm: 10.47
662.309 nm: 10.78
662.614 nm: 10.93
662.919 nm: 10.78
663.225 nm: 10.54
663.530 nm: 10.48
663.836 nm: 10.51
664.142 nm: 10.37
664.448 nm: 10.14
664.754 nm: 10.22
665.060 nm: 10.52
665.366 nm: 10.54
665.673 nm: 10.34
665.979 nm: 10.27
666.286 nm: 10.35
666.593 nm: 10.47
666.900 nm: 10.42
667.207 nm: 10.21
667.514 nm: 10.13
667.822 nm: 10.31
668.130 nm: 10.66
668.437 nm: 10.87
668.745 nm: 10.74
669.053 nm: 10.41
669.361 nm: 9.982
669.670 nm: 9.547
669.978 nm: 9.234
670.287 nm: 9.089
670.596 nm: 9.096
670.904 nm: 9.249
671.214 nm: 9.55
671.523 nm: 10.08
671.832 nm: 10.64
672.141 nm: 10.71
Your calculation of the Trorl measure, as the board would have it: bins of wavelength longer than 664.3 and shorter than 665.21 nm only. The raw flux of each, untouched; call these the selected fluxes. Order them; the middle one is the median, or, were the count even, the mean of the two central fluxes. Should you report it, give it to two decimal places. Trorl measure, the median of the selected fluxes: 10.22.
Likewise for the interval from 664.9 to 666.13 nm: 10.43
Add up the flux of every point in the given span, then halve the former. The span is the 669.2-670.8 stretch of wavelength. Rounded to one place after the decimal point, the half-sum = 23.5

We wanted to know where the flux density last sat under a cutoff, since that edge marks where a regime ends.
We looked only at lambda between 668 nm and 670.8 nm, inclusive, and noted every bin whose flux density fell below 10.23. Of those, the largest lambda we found 670.596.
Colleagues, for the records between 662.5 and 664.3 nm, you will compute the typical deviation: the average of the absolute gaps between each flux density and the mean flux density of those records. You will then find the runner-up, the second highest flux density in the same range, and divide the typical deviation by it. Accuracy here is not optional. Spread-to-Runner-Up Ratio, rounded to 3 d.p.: 0.016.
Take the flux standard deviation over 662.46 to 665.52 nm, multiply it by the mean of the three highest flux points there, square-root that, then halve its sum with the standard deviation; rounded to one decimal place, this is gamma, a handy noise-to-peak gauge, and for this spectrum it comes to 0.9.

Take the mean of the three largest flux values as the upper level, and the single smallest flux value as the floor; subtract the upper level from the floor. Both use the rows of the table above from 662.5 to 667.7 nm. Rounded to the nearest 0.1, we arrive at -0.6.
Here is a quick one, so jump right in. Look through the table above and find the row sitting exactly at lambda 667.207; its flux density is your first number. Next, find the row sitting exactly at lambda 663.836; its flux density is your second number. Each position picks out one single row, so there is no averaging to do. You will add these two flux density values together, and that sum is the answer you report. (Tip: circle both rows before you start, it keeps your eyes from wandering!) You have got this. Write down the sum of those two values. 20.7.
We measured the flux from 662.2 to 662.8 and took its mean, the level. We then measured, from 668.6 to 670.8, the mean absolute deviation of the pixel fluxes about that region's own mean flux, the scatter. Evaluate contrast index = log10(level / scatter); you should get 1.3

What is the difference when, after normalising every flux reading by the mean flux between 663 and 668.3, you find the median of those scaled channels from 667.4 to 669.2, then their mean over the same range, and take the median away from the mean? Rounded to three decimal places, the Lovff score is -0.001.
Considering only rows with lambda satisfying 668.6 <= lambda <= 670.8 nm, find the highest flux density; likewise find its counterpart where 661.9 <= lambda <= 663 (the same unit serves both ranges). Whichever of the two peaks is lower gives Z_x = 10.7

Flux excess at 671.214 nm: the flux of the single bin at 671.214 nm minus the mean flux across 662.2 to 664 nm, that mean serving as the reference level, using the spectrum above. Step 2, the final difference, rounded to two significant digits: -1.1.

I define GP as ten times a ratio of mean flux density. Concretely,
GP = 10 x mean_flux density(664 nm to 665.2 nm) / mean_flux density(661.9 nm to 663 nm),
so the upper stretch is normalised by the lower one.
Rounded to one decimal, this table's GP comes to 9.6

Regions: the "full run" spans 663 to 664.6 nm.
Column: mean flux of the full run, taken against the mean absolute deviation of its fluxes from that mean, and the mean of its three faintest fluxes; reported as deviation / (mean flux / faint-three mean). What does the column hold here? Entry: 0.12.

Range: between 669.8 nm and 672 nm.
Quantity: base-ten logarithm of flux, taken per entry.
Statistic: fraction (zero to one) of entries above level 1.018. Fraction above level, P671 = 0.14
